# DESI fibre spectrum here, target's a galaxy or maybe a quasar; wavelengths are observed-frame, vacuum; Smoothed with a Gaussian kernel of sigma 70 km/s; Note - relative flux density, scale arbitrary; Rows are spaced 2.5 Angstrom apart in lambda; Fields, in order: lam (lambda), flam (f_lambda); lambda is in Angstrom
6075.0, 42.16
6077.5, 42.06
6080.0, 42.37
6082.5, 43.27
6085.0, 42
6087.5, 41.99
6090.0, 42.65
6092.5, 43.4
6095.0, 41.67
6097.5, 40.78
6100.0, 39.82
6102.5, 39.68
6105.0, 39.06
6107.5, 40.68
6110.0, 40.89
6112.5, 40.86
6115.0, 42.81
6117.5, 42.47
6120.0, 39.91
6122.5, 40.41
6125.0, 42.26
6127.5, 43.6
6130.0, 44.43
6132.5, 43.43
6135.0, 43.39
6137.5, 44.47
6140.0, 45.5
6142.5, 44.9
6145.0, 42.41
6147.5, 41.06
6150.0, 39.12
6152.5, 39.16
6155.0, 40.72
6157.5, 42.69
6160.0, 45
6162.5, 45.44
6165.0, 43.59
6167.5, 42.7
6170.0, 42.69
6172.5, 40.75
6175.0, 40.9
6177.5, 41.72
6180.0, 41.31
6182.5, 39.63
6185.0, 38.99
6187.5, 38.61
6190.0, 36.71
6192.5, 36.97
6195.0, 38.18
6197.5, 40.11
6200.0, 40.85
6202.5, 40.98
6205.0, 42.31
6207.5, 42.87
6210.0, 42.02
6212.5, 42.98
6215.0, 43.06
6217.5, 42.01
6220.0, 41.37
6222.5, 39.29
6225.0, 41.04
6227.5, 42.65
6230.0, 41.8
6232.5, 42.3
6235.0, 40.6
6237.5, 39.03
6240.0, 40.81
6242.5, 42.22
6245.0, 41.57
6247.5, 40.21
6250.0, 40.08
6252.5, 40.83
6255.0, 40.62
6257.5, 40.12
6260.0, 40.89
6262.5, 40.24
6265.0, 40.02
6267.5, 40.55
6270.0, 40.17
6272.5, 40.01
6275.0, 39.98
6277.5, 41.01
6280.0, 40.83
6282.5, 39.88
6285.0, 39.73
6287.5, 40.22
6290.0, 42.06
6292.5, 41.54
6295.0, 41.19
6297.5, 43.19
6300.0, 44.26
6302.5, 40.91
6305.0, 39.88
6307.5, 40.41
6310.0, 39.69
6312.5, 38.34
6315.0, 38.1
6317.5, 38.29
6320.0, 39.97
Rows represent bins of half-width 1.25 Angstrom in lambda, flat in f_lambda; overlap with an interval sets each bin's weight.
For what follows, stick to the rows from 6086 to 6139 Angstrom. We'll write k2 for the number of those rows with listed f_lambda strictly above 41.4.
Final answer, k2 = 12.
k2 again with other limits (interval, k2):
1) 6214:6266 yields 7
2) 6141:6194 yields 9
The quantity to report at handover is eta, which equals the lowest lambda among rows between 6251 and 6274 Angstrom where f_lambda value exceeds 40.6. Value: 6252.5 Angstrom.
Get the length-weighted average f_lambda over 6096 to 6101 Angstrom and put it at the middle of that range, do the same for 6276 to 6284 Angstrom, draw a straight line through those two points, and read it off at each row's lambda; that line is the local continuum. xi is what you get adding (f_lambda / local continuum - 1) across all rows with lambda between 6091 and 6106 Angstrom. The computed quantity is 0.05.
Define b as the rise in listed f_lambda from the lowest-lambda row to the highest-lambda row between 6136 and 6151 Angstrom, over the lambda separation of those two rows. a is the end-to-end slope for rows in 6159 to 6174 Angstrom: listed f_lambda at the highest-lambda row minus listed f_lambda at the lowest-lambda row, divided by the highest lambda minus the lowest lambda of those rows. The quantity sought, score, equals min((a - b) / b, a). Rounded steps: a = -0.34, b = -0.4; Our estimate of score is -0.3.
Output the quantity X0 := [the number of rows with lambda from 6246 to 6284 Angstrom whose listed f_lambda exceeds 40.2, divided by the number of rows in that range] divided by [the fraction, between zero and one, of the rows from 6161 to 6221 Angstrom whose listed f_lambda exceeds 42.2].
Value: 2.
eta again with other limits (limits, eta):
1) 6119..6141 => 6125.0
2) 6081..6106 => 6082.5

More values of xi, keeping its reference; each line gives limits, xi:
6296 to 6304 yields 0.17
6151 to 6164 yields 0.27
